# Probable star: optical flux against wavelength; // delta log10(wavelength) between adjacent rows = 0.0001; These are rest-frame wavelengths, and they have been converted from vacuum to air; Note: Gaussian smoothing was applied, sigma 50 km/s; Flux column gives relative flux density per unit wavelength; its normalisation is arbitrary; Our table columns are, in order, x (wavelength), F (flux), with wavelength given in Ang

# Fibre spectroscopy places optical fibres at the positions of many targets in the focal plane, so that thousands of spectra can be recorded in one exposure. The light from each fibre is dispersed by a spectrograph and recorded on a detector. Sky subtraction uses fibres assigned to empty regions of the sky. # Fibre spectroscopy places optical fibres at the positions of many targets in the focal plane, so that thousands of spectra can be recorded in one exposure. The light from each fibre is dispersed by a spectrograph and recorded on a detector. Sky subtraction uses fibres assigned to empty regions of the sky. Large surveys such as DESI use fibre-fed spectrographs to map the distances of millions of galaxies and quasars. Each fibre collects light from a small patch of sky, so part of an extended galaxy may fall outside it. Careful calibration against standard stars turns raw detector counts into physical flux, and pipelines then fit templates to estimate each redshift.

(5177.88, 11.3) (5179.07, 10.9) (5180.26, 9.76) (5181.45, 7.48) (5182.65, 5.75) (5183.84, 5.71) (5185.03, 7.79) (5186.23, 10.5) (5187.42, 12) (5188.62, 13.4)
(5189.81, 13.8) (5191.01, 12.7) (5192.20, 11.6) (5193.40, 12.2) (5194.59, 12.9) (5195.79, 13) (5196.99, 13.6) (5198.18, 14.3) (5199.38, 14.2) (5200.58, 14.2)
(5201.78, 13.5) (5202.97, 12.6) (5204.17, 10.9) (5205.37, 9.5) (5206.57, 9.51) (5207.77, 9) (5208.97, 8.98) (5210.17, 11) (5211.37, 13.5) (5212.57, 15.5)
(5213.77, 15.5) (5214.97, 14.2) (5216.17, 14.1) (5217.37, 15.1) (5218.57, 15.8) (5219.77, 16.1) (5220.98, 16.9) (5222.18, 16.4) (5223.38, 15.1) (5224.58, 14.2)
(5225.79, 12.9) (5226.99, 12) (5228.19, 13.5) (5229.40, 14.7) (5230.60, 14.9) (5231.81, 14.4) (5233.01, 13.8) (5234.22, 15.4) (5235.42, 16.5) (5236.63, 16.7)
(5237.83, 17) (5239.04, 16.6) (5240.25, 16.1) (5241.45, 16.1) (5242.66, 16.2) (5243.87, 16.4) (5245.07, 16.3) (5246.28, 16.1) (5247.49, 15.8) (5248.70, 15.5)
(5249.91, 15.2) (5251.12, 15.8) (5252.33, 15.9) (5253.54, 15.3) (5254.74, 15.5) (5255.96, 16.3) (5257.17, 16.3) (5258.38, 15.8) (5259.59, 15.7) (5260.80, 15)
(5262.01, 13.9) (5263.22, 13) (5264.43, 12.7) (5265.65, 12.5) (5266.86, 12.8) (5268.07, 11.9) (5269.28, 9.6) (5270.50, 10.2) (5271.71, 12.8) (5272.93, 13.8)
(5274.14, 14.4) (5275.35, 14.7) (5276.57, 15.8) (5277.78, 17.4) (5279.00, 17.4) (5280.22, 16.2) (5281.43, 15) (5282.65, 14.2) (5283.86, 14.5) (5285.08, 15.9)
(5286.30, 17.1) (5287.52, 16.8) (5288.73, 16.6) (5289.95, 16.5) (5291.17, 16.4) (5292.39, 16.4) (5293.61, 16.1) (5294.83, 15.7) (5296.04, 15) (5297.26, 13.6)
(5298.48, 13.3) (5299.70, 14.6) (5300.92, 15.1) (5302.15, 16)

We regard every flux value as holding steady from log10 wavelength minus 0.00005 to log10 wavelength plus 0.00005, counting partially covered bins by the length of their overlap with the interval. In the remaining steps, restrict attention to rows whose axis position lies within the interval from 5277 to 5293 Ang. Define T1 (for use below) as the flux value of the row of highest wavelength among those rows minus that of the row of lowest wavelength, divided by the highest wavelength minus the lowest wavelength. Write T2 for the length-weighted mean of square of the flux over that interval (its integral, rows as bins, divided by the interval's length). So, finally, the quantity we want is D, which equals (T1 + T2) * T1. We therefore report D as -18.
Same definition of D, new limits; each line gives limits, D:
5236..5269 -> -36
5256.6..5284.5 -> -14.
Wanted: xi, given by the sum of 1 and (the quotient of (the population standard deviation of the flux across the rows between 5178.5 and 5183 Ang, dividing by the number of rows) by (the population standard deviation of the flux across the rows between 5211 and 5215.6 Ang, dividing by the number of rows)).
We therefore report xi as 3.3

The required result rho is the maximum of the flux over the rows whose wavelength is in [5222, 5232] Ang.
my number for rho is 16.4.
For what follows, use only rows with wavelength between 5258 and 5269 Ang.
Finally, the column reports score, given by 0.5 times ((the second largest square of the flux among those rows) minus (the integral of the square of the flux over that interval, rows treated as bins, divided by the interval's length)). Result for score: 30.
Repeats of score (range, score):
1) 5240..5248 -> 2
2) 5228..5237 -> 23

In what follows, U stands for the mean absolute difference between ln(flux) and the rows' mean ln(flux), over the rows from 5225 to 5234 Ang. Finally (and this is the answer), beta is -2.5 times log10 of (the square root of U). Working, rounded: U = 0.06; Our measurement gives 1.5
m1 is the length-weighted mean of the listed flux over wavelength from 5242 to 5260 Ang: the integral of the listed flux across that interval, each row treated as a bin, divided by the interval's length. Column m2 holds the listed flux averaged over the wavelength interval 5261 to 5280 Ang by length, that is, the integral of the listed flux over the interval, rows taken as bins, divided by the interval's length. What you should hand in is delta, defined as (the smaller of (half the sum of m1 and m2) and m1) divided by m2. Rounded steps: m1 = 15.9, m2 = 13.6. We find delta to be 1.08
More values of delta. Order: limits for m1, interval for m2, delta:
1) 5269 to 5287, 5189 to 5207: 1.08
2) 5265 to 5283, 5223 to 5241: 0.93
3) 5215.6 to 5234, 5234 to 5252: 0.91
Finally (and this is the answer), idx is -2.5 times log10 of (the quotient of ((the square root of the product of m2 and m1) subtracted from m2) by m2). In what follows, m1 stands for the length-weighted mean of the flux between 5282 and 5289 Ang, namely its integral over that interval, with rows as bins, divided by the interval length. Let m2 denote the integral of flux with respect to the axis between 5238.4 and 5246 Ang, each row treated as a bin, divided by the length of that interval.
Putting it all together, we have 4.6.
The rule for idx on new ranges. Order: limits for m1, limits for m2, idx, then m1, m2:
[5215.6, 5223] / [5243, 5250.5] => 5.7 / 15.7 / 15.9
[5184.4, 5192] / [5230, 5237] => 2.3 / 11.7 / 15.2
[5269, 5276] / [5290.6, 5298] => 2.6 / 12.7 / 15.5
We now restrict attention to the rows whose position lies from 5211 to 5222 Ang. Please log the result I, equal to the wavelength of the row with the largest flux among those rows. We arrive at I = 5220.98 Ang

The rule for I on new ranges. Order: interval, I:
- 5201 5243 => 5237.83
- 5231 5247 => 5237.83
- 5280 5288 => 5286.30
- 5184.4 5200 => 5198.18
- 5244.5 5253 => 5245.07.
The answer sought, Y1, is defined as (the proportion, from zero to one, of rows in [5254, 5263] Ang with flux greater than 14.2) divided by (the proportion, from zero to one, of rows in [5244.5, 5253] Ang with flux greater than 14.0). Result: 0.9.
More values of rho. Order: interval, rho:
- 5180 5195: 13.8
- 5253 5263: 16.3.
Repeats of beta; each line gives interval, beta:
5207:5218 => 0.9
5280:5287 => 1.5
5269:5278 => 1.0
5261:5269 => 1.8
